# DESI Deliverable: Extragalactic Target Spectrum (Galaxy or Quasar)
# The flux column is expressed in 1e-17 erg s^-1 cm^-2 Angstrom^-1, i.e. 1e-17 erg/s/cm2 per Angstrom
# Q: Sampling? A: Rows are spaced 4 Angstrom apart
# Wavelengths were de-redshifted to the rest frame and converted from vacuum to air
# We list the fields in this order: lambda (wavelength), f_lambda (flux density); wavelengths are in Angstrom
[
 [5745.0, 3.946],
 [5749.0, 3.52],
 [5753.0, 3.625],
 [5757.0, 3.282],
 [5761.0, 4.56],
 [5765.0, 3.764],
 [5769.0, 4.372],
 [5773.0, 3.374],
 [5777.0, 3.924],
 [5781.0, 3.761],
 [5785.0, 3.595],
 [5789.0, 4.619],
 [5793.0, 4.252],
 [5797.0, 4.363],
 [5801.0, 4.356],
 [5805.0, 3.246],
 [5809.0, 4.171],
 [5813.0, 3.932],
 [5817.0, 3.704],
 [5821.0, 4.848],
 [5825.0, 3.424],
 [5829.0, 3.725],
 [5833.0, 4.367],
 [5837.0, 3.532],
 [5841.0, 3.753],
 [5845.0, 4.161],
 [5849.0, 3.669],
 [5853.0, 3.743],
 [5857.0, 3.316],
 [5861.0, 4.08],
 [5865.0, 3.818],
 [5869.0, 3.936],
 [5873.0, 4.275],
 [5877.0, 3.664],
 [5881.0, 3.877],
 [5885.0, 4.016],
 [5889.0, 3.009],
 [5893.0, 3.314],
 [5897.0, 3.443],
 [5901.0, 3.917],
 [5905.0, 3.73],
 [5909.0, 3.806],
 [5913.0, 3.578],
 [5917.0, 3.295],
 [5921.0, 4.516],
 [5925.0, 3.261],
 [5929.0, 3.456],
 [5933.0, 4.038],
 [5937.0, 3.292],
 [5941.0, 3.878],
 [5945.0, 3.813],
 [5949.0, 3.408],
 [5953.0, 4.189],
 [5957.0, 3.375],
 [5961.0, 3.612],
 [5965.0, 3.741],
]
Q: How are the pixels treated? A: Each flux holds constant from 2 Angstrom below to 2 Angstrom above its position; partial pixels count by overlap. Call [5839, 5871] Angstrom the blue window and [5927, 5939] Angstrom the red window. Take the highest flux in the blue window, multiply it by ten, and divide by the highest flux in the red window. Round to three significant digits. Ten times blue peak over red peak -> 10.3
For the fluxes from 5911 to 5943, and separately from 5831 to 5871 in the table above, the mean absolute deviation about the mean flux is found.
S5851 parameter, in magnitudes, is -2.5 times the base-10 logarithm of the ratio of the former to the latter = -0.45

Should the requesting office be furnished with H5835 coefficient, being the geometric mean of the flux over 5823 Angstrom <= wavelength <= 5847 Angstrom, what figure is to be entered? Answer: 3.81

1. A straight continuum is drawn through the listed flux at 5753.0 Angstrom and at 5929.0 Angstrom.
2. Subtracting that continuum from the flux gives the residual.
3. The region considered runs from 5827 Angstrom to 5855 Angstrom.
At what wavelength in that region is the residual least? 5837.0 Angstrom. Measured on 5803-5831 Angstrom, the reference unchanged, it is 5805.0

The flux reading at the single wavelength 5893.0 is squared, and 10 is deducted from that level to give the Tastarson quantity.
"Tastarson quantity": 1.0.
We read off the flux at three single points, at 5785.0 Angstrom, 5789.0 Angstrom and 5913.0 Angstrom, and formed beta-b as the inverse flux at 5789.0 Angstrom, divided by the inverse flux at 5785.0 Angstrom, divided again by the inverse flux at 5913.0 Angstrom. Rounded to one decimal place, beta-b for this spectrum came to 2.8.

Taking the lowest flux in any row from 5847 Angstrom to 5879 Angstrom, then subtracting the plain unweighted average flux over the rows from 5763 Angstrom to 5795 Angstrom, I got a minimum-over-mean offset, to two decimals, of -0.64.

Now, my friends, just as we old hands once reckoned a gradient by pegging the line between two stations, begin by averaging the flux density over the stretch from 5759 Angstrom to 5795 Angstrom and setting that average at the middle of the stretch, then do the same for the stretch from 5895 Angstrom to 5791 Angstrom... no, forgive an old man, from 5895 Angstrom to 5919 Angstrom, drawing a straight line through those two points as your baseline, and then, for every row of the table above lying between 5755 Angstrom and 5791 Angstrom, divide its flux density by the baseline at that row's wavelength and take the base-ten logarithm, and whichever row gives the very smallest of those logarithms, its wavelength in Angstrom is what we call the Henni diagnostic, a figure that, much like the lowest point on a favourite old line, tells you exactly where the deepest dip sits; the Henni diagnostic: 5757.0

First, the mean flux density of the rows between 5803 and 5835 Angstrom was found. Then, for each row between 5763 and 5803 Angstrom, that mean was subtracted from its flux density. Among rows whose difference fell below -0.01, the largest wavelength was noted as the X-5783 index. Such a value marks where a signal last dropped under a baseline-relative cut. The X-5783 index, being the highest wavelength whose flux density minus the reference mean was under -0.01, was 5785.0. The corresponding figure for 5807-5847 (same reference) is 5841.0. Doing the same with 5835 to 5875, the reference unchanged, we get 5865.0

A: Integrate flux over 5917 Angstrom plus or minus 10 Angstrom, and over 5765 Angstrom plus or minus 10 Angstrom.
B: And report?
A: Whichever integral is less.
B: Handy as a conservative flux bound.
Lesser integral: 73.8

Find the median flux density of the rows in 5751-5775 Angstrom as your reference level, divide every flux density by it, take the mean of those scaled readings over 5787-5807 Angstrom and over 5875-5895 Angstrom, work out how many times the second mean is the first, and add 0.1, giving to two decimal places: 0.96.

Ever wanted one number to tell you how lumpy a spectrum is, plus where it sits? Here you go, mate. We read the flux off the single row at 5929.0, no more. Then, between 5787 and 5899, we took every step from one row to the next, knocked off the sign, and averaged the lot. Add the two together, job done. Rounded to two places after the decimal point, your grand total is 3.93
